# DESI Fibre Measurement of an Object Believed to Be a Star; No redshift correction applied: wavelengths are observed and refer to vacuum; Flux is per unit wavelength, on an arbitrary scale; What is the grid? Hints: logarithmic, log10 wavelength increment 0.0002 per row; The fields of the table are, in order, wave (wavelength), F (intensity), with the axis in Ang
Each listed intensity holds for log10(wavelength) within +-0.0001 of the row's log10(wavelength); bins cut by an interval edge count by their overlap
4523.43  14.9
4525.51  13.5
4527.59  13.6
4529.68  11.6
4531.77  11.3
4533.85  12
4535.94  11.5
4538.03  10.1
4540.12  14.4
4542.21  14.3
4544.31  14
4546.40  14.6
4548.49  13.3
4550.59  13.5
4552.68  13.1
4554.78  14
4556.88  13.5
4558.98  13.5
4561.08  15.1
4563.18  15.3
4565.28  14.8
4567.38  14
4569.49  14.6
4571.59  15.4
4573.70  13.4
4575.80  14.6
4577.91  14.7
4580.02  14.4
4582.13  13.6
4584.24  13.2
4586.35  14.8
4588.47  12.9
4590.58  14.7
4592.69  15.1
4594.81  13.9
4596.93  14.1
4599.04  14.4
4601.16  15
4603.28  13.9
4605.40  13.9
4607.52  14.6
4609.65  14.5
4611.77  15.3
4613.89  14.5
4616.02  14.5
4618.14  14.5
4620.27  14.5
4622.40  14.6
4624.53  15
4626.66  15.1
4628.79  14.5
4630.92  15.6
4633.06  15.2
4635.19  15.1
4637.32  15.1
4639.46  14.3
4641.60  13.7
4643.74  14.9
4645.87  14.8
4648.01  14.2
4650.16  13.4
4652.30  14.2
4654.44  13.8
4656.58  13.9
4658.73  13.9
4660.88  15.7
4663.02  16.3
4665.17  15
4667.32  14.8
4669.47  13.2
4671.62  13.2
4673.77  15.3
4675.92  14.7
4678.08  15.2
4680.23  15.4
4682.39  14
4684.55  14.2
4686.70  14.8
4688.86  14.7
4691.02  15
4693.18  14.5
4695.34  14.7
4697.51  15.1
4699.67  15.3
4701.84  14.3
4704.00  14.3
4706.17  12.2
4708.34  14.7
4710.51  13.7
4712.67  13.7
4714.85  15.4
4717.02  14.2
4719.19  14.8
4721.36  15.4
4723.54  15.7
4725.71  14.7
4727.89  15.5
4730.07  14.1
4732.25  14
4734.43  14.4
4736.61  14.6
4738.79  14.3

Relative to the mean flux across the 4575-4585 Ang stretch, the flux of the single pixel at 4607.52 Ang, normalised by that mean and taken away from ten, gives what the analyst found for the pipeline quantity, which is 8.965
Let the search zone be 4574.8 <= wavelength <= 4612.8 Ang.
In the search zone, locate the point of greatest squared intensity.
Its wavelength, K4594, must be 4611.77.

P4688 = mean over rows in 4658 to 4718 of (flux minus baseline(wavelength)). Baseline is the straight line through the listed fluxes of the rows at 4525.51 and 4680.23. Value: -0.9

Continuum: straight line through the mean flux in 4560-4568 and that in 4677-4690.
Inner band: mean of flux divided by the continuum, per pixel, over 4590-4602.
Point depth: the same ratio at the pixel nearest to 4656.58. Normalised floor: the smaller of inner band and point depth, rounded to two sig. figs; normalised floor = 0.94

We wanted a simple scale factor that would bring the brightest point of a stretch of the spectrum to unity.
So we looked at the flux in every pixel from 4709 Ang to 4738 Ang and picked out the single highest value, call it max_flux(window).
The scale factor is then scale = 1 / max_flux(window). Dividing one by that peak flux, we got 0.0637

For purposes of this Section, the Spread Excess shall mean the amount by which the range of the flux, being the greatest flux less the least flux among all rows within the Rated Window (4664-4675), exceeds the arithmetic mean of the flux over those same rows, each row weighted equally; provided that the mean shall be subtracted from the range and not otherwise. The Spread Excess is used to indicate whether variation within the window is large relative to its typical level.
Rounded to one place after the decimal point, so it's -12.2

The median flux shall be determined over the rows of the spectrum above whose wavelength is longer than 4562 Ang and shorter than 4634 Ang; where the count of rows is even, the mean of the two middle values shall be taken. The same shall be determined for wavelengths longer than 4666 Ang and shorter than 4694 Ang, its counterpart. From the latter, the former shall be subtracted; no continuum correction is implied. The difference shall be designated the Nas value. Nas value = 0.15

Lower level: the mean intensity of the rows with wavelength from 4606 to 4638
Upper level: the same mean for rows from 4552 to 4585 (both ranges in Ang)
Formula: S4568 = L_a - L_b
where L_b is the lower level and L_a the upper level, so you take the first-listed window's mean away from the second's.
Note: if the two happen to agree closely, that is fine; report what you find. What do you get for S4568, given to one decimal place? -0.6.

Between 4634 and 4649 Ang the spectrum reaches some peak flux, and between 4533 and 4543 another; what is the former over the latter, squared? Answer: 1.10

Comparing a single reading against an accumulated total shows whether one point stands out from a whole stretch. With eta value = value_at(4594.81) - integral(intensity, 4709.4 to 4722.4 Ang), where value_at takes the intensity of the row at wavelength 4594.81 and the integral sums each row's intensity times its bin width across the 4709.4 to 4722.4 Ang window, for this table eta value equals -175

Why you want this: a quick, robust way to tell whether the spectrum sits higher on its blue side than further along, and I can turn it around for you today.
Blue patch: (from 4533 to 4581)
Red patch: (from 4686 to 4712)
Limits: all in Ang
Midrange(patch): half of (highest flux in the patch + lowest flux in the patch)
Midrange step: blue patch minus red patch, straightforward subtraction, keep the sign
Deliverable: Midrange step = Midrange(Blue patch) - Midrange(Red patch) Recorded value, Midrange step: -1.0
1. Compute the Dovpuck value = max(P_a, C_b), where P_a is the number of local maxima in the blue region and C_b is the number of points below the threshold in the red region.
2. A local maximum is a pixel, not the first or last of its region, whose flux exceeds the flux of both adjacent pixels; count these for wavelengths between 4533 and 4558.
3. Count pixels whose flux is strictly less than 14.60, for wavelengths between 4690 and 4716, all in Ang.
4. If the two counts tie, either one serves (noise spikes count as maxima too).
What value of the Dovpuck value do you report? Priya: 6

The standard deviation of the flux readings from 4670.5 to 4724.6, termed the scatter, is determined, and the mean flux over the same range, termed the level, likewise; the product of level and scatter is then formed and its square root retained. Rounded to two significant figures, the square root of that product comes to 3.4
